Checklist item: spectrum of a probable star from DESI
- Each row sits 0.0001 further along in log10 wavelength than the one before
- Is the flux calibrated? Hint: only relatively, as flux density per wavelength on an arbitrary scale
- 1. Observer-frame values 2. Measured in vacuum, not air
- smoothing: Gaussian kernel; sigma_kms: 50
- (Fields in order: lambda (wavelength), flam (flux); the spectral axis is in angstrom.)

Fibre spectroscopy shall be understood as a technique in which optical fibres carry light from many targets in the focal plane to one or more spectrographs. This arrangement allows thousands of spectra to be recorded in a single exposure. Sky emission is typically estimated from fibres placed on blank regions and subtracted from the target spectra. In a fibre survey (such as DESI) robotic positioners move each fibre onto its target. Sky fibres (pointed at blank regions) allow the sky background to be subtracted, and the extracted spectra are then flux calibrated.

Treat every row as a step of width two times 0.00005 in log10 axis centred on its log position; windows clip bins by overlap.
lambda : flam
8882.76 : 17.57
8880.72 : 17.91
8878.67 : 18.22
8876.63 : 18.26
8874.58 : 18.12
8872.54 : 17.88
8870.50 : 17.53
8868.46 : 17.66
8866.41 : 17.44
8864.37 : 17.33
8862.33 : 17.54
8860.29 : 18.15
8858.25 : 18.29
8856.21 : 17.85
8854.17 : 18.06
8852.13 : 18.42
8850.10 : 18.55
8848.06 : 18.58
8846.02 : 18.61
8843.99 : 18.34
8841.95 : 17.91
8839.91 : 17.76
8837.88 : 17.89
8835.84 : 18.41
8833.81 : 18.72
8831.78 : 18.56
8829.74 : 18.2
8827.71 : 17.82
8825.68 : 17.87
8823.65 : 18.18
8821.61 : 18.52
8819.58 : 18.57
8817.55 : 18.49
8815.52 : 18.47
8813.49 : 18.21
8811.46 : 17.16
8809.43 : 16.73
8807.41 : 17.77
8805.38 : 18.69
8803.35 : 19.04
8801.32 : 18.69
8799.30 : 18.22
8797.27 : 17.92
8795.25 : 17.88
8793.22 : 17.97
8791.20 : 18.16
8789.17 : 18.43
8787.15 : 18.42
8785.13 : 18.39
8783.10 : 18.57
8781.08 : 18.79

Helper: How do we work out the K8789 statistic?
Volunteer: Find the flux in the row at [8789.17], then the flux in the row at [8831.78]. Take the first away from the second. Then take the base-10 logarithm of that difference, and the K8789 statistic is -0.9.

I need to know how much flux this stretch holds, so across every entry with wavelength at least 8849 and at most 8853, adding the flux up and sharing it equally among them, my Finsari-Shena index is 18.5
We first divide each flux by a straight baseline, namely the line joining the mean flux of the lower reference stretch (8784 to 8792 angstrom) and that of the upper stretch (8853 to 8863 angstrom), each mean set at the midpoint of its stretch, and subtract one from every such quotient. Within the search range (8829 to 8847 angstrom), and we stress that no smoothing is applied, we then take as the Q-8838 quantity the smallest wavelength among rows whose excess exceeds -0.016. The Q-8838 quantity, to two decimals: 8829.74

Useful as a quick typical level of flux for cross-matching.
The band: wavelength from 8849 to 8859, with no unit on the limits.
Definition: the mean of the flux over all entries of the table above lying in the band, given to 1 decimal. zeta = 18.2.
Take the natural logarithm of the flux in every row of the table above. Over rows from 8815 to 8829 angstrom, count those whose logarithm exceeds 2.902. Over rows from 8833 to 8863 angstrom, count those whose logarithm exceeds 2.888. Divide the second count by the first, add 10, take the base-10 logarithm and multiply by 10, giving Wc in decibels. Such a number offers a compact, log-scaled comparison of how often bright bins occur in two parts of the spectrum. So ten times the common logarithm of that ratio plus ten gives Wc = 11.0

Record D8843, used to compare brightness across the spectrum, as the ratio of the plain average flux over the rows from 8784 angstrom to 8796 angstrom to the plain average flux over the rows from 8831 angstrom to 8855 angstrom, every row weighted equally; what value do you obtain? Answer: 0.99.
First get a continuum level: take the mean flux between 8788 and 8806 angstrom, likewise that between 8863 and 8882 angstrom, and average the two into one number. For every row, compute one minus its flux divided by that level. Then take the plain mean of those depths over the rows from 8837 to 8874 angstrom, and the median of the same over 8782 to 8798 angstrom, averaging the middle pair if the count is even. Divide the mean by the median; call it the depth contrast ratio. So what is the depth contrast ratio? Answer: -0.4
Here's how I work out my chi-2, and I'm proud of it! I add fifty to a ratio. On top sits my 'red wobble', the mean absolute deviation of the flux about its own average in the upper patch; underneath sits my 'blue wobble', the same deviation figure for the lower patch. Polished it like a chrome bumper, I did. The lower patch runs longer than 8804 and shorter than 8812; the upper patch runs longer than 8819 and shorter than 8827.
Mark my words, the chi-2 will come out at 50.4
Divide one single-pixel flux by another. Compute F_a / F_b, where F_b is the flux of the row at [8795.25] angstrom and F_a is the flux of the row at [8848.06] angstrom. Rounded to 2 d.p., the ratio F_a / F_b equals 1.04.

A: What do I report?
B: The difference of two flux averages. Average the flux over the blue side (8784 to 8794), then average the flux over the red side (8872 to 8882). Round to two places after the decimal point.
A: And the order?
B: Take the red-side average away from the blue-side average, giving 0.20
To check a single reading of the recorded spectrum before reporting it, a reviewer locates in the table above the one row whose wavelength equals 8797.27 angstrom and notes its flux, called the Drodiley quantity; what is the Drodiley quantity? 17.92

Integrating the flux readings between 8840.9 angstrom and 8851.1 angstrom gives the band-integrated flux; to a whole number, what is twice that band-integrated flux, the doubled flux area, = 375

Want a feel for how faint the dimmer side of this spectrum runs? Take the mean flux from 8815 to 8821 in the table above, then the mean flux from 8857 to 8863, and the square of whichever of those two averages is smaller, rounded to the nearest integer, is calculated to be 324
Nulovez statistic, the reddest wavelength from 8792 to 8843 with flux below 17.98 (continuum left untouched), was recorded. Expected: 8841.95 angstrom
